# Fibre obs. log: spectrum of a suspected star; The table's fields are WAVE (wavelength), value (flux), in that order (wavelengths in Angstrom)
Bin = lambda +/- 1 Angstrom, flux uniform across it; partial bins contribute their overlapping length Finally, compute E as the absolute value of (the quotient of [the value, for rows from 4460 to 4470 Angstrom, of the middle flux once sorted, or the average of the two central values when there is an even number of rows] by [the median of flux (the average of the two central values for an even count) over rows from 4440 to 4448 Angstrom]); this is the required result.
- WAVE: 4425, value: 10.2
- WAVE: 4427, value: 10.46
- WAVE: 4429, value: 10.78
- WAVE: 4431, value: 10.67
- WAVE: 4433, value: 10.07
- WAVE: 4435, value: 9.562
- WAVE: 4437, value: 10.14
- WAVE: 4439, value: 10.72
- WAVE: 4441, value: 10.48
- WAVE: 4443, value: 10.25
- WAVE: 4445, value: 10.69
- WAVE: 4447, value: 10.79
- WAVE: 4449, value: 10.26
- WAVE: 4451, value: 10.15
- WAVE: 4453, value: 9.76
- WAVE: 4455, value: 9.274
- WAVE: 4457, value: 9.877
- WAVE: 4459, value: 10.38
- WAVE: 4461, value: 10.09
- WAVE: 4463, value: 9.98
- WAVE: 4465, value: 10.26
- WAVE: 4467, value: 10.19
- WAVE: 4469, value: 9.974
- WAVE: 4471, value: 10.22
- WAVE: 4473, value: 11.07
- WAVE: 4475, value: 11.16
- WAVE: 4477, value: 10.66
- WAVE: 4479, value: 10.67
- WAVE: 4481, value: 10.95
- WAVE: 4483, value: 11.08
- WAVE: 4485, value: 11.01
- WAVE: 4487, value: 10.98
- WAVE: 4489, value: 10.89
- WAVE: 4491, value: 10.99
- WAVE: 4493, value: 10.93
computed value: 0.95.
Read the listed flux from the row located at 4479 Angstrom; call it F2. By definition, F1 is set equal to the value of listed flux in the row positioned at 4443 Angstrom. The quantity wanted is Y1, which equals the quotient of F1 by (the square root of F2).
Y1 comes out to 3.14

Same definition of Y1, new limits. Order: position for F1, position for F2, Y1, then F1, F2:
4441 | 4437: 3.29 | 10.48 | 10.14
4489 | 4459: 3.38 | 10.89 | 10.38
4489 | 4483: 3.27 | 10.89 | 11.08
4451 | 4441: 3.14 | 10.15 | 10.48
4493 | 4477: 3.35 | 10.93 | 10.66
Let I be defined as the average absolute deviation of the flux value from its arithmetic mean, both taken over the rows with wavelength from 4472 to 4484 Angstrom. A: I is 0.18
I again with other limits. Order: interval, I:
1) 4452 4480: 0.38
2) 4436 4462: 0.31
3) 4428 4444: 0.33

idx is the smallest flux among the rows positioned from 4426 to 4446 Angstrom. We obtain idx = 9.562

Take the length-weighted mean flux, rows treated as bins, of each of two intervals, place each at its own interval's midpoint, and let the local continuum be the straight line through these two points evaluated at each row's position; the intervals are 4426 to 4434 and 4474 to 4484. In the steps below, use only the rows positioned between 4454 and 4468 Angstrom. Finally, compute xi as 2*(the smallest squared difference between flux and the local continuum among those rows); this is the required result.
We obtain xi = 0.25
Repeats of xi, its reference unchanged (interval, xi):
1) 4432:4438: 0.34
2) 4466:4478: 0.09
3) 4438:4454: 0.01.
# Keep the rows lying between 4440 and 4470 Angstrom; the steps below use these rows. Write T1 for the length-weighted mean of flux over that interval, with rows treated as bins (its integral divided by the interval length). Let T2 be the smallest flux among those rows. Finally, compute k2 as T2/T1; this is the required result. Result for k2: 0.913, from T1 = 10.2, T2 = 9.274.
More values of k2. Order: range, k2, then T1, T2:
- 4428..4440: 0.926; 10.3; 9.562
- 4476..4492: 0.978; 10.9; 10.66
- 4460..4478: 0.959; 10.4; 9.974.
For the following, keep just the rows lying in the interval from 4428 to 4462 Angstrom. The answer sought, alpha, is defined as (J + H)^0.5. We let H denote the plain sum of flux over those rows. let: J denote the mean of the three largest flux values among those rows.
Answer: 14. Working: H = 174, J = 10.76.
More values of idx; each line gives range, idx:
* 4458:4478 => 9.974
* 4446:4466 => 9.274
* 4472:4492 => 10.66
